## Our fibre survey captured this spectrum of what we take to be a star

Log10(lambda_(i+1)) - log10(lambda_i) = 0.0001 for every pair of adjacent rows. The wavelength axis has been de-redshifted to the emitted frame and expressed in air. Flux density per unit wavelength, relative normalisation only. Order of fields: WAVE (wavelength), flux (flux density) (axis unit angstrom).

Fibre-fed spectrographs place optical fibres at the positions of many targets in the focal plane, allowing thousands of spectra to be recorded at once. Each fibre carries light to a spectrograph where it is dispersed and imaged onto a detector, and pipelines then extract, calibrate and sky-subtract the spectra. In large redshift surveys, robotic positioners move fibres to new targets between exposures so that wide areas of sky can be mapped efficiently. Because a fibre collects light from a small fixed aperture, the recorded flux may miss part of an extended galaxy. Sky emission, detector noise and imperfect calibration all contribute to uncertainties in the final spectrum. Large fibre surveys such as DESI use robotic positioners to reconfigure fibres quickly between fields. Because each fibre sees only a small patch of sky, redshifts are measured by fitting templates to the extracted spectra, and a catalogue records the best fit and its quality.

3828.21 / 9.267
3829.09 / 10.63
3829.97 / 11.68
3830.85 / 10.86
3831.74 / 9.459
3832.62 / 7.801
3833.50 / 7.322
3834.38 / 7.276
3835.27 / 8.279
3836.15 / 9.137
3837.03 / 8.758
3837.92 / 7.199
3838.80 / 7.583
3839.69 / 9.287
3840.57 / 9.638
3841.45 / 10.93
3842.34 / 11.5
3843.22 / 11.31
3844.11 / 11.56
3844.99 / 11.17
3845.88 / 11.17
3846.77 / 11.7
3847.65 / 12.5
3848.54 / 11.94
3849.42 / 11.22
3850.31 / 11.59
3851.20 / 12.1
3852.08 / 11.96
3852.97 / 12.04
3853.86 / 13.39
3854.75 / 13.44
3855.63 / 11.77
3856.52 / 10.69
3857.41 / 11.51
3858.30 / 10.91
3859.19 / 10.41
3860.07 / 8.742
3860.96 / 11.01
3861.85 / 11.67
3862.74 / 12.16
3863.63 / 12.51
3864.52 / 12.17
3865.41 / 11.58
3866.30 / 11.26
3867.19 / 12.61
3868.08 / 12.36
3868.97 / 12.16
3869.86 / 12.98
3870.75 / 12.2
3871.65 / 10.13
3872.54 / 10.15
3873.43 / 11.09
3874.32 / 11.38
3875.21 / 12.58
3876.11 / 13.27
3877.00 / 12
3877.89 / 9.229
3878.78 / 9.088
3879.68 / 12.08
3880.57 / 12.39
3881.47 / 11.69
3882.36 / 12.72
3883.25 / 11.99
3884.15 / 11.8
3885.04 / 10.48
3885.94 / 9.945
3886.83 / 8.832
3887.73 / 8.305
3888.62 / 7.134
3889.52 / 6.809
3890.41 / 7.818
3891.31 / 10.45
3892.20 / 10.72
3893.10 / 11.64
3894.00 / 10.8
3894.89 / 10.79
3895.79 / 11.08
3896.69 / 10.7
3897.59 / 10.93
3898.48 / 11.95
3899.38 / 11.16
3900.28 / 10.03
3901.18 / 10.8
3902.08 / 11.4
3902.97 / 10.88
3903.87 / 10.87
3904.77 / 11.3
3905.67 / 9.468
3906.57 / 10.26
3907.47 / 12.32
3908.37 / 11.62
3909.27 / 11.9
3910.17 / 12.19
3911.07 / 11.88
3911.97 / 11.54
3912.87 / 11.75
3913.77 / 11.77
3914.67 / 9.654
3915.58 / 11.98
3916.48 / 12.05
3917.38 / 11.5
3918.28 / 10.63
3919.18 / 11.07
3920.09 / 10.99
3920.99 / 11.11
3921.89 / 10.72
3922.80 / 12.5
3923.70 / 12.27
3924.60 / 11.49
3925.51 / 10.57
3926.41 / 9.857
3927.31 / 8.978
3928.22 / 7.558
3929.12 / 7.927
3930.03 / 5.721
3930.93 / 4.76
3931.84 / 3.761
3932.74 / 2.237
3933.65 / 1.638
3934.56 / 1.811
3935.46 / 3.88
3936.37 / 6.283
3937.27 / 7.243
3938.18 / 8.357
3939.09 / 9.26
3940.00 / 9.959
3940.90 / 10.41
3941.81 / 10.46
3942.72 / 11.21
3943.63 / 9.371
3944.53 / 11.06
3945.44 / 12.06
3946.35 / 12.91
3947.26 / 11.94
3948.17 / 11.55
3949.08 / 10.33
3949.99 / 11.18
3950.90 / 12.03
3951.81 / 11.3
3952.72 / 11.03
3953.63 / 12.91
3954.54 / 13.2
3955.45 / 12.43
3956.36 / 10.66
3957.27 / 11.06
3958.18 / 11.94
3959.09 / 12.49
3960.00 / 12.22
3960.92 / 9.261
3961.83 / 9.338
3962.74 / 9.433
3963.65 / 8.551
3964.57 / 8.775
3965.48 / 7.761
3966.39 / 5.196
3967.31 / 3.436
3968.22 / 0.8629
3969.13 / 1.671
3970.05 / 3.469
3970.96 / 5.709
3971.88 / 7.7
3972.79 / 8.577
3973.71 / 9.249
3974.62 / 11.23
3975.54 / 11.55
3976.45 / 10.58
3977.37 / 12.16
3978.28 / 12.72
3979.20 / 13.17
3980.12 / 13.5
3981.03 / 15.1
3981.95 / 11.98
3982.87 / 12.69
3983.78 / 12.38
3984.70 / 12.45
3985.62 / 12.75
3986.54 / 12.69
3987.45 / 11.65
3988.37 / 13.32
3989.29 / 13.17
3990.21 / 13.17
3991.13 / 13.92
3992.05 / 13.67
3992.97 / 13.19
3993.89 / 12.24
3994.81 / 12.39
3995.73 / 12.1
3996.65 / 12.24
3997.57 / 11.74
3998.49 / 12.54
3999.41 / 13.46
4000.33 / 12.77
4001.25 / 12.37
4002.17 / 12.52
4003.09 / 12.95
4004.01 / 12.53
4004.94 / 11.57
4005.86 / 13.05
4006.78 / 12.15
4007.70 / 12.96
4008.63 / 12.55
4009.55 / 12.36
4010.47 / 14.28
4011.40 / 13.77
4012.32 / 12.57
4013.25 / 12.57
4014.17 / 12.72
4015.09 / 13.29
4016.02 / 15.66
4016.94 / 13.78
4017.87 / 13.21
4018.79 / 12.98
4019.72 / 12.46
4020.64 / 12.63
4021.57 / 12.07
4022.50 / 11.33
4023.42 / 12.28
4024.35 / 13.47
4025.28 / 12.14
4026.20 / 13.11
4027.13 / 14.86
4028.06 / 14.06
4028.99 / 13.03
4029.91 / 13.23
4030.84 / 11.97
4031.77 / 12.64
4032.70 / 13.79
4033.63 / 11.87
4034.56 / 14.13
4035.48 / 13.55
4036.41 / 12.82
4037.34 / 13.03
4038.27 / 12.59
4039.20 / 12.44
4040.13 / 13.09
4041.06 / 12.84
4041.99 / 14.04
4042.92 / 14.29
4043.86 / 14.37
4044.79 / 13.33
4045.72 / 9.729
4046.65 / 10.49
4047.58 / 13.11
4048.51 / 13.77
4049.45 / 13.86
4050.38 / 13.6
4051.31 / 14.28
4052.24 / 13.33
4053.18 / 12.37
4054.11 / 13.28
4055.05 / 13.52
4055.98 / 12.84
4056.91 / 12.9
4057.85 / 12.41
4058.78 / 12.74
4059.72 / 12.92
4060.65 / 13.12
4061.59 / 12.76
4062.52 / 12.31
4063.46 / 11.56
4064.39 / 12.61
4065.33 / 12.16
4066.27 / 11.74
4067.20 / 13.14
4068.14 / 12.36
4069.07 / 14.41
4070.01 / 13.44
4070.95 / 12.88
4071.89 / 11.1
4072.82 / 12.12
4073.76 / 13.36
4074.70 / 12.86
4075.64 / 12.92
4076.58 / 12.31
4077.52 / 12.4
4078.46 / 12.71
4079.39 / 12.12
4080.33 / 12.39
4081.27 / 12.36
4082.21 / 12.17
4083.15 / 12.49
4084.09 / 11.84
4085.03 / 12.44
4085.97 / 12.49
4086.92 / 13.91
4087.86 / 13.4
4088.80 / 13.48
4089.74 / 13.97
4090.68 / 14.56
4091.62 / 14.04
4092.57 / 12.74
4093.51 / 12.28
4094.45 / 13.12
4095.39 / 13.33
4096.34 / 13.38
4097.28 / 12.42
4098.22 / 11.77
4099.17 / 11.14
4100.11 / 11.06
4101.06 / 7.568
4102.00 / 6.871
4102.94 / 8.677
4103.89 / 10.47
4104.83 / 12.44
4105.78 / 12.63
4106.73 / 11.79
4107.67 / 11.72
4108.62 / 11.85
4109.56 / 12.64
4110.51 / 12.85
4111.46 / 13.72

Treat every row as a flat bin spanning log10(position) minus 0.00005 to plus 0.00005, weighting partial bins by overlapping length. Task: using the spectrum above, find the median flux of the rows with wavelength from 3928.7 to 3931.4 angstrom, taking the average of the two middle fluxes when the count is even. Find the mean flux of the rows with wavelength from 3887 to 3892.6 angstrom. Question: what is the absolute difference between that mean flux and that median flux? 2.8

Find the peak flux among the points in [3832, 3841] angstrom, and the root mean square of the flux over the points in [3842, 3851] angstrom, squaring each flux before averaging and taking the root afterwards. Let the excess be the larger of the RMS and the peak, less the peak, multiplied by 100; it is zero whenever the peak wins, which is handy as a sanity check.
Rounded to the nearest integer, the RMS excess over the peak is 193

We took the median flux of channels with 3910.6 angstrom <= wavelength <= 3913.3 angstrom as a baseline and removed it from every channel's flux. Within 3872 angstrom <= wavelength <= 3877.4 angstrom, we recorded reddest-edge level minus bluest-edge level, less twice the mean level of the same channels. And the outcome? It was 2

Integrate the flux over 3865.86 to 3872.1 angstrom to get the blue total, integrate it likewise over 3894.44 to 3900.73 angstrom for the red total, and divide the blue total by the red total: 1.08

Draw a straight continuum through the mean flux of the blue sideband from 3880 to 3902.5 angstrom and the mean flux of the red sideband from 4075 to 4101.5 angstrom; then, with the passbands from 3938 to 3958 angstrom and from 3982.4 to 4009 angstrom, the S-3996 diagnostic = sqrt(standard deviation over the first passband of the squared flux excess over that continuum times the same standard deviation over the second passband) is 1.6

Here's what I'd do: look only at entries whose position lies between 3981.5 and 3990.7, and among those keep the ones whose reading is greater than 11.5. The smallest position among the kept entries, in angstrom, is 3981.95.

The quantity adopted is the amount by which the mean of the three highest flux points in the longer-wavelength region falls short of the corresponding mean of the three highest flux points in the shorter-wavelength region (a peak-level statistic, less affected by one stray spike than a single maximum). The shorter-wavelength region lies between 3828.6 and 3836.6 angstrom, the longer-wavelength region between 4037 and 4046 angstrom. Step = -3.2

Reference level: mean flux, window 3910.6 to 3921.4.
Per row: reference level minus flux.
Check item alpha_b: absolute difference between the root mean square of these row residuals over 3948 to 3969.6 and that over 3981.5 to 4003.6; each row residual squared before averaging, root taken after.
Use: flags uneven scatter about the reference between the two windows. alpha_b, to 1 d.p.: 2.4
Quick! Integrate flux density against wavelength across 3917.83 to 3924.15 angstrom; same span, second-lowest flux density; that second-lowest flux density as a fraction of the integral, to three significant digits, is 0.150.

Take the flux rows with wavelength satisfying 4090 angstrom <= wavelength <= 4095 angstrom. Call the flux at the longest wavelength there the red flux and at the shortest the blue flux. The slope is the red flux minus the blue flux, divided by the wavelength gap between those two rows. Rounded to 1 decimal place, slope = -0.4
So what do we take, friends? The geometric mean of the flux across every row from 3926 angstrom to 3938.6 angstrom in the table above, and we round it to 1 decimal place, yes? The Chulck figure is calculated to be 5.0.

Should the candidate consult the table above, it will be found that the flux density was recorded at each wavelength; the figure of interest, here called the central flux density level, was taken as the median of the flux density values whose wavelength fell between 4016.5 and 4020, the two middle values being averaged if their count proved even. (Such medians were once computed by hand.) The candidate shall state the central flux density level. 13.1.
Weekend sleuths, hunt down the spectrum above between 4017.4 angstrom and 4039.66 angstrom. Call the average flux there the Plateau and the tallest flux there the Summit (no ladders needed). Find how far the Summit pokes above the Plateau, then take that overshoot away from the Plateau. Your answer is 10.9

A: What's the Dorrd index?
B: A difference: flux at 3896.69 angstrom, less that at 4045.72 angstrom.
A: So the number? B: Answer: 1.0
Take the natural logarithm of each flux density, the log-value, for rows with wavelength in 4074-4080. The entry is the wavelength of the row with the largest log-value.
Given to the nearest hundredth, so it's 4075.64 angstrom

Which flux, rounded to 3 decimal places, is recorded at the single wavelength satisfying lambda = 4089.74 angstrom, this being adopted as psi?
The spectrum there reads 13.970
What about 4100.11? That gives 11.060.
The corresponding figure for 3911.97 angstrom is 11.540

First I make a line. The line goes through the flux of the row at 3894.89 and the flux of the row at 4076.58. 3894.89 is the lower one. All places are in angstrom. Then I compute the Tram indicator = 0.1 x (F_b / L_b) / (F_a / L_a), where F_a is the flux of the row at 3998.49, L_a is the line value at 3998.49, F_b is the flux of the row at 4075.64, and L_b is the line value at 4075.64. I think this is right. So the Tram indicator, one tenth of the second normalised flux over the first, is 0.098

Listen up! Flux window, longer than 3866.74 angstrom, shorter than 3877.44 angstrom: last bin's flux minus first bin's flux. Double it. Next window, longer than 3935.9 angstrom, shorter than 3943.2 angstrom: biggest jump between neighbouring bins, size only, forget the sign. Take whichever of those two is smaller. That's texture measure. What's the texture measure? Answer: -1.2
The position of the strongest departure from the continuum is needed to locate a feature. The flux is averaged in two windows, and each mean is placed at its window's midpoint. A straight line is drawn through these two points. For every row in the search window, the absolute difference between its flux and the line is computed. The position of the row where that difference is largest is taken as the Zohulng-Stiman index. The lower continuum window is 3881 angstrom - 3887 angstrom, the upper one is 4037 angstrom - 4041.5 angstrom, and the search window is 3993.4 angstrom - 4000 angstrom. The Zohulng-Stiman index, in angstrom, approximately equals 3999.41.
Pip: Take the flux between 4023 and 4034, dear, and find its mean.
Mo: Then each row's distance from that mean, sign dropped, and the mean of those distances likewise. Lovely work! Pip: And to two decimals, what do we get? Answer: 0.72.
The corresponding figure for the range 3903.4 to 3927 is 0.68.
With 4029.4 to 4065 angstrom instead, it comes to 0.68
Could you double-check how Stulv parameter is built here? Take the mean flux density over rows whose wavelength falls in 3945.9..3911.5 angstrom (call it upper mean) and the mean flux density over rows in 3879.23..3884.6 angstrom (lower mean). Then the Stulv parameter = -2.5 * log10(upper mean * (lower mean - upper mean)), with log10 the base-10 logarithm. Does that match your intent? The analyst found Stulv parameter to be -4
